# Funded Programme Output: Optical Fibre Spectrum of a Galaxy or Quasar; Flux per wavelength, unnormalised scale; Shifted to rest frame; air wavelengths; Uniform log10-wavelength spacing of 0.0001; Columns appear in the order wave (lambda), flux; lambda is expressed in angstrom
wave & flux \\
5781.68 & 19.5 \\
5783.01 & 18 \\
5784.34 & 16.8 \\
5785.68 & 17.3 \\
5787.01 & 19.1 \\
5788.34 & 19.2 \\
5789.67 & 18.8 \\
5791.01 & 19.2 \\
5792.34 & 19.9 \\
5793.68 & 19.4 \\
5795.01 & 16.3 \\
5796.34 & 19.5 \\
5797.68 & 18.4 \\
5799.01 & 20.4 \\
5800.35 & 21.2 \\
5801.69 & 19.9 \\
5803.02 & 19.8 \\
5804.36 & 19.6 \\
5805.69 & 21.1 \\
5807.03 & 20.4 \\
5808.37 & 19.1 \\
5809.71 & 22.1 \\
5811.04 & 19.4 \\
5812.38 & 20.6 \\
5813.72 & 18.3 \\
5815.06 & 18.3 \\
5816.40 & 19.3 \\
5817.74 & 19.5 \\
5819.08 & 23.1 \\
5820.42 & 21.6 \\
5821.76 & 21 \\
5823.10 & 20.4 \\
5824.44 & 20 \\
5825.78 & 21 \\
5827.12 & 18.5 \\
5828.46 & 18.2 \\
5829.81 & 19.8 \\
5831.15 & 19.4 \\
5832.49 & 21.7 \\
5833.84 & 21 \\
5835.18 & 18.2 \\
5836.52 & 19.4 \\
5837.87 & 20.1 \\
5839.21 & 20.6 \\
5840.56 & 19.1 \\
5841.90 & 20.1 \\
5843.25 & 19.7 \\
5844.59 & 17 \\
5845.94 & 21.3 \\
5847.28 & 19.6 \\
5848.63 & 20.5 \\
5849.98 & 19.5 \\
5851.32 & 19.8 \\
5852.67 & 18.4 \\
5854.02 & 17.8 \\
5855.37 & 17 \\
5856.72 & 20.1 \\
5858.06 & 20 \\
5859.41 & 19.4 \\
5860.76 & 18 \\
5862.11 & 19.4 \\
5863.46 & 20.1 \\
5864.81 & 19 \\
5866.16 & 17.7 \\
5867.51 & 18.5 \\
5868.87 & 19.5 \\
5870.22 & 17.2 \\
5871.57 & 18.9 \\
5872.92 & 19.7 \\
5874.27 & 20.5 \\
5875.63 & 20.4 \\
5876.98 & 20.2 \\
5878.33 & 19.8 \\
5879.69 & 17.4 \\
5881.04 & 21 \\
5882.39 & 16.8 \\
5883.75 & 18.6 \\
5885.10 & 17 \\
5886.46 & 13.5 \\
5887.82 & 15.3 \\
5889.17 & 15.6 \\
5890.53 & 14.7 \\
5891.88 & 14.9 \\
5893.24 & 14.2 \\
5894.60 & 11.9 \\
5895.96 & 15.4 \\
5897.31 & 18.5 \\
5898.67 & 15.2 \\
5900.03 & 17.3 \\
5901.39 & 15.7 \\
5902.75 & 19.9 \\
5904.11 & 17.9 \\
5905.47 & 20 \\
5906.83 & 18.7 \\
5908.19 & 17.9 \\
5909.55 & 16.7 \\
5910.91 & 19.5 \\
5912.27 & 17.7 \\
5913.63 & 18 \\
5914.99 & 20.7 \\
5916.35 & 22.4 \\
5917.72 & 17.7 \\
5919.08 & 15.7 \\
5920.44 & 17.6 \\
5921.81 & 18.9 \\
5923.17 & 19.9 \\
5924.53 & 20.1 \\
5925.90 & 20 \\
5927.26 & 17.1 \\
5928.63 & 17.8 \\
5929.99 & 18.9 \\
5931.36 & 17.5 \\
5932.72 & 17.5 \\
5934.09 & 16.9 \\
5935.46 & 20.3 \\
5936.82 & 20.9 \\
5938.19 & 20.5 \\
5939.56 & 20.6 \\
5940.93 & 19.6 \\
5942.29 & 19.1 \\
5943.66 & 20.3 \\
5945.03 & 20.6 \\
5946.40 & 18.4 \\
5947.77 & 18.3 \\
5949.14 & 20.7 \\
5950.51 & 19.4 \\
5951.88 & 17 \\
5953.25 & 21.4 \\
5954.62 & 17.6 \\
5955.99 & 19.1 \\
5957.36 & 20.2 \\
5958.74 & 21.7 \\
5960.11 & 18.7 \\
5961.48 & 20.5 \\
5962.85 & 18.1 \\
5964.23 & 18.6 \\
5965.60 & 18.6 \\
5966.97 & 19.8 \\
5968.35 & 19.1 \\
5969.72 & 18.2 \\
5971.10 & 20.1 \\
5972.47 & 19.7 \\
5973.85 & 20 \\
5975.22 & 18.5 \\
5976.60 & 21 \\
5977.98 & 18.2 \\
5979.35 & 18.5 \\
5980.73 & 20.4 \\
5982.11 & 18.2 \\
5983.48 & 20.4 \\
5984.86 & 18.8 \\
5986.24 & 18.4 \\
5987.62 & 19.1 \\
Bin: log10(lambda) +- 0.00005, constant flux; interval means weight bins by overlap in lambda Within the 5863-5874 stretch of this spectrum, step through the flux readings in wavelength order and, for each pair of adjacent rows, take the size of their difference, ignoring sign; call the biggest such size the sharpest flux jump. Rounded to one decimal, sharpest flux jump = 2.3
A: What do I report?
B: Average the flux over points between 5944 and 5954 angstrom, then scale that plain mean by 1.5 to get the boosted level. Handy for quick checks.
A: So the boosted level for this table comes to 29.1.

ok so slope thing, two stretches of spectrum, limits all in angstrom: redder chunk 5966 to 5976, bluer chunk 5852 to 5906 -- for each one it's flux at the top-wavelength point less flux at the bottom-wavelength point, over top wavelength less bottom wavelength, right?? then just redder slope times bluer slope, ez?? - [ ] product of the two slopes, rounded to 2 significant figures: -0.0048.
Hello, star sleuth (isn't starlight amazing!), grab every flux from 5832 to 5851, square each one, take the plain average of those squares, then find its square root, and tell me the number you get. 19.9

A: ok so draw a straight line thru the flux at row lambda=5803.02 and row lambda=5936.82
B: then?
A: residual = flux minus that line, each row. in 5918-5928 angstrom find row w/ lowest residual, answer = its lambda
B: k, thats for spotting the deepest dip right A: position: 5919.08 angstrom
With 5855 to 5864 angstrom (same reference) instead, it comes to 5855.37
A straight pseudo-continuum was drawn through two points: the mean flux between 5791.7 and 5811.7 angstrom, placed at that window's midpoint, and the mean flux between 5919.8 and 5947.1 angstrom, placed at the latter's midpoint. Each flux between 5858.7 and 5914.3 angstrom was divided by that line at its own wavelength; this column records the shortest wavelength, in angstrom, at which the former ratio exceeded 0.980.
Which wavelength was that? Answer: 5859.41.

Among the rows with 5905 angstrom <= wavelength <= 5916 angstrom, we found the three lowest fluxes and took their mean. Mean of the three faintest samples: 17.4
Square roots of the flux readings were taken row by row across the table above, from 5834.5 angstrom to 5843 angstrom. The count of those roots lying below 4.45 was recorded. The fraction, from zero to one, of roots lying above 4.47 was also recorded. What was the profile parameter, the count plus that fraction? 3.5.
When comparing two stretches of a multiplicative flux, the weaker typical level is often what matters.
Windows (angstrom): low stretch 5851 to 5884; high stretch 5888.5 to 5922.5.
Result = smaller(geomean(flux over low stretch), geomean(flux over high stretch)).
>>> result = 17.2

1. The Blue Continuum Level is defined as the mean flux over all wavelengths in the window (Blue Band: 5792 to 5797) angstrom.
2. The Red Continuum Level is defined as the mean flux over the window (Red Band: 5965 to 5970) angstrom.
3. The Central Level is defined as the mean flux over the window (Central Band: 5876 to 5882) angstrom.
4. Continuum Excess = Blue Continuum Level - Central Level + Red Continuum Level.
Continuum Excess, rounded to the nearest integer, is 18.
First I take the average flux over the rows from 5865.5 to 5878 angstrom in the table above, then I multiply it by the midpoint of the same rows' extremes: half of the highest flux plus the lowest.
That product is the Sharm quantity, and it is 362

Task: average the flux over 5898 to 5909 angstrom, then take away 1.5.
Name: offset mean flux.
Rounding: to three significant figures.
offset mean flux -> 16.3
